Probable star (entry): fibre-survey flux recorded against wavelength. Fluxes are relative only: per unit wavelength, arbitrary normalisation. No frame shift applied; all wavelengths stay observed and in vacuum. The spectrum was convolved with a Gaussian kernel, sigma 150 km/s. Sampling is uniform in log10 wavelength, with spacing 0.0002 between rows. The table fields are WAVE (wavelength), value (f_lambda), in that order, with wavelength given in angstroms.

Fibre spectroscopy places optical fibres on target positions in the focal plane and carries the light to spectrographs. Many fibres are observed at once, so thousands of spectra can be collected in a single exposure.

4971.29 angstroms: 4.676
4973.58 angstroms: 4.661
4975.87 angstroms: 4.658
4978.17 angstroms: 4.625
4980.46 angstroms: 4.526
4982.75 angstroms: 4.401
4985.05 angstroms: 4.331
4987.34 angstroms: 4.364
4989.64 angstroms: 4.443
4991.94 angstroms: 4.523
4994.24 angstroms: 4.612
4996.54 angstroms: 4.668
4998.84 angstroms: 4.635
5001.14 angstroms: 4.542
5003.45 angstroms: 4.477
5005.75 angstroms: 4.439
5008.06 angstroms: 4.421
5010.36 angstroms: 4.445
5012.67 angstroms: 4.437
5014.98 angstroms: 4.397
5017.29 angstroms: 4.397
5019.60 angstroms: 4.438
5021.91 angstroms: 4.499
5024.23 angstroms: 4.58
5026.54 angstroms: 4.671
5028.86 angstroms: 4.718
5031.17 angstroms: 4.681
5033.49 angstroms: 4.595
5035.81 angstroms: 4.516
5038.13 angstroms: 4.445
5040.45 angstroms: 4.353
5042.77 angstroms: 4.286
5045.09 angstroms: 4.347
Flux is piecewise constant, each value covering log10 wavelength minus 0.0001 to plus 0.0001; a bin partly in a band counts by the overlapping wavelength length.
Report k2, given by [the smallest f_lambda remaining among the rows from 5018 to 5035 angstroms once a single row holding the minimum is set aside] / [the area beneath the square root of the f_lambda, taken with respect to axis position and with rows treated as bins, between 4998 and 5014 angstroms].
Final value 0.13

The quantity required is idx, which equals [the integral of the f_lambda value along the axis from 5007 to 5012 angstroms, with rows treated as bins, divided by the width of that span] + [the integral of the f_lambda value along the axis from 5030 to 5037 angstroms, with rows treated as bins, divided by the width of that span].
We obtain 9.036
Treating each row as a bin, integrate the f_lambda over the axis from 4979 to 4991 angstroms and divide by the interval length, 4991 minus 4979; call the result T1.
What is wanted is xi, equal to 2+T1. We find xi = 6.42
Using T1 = 4.42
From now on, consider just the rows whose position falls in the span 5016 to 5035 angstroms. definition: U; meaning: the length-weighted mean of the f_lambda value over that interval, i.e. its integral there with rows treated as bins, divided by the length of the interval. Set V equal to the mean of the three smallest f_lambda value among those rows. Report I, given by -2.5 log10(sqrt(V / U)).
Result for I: 0.0151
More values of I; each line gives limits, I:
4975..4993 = 0.0141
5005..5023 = 0.0036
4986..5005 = 0.0124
